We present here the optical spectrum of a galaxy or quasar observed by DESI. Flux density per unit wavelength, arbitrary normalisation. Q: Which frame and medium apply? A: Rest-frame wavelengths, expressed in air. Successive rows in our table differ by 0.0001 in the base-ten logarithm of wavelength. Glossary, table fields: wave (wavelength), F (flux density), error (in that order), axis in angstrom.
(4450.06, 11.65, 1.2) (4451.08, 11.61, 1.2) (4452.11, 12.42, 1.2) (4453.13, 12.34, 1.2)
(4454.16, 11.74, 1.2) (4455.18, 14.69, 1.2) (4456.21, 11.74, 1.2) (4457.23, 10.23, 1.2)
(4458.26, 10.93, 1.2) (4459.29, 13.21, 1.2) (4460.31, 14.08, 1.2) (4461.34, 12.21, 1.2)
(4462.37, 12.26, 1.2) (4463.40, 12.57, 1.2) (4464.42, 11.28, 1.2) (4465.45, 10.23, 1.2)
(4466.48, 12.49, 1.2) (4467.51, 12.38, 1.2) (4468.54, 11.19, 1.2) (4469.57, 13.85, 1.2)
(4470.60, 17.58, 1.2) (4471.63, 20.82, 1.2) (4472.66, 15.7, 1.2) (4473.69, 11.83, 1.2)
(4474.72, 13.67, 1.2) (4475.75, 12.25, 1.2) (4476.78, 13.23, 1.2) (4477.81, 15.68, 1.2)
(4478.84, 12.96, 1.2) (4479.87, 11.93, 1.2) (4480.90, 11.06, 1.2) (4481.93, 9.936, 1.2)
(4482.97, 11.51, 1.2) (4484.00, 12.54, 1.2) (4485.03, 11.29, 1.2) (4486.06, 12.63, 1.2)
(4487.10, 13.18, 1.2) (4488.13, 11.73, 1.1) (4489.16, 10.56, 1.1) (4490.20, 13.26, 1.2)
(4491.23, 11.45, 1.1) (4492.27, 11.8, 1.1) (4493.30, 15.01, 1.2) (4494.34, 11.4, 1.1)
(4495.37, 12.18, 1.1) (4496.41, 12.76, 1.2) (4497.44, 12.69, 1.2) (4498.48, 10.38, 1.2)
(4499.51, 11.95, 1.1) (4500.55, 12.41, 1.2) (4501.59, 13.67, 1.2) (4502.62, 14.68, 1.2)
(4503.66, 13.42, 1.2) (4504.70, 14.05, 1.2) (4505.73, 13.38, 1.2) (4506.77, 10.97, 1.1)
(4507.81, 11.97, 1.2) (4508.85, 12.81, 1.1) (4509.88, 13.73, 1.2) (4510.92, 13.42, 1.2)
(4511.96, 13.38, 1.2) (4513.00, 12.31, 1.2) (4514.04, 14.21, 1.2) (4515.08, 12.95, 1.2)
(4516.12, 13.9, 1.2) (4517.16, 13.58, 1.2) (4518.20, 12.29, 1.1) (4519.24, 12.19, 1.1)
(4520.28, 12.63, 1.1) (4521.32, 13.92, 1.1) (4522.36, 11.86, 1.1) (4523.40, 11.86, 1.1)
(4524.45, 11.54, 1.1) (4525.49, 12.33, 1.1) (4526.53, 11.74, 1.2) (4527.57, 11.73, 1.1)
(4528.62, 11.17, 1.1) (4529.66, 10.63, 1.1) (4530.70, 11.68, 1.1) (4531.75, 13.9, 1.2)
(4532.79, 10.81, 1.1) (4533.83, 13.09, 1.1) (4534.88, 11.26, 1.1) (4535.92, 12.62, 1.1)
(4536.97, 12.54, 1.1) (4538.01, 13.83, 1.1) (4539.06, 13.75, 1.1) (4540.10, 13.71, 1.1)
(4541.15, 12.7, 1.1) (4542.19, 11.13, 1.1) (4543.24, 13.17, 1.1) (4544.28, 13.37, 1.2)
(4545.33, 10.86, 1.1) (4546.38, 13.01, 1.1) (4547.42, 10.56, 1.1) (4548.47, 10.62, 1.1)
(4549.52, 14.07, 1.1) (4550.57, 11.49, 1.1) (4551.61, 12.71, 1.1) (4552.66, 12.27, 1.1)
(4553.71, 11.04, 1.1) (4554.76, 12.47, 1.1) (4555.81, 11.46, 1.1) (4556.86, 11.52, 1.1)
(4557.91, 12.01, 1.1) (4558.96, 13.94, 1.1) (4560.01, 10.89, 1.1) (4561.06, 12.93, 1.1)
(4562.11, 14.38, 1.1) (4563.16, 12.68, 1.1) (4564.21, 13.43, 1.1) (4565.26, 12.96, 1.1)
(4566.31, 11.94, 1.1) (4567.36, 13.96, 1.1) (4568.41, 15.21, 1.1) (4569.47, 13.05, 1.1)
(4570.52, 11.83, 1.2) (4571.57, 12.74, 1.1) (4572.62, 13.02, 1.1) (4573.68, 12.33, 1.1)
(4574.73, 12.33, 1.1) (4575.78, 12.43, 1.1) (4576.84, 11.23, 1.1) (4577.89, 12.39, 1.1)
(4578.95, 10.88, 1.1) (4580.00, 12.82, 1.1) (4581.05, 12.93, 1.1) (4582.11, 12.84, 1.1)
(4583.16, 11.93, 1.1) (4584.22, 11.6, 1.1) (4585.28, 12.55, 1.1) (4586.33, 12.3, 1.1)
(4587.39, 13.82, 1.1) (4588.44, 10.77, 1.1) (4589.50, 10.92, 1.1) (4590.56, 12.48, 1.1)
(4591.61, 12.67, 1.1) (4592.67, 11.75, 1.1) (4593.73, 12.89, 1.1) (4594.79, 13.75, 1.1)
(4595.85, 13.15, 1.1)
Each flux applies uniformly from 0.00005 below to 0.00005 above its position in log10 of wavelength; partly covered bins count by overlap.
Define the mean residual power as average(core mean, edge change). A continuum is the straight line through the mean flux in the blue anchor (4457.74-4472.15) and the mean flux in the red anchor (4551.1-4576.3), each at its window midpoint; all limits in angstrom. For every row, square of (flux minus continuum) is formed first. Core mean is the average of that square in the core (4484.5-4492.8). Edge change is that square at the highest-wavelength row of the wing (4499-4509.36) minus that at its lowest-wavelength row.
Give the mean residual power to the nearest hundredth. 0.44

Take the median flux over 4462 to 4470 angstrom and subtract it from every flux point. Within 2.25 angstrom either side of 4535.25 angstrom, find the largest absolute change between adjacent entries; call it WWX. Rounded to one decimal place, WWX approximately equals 1.8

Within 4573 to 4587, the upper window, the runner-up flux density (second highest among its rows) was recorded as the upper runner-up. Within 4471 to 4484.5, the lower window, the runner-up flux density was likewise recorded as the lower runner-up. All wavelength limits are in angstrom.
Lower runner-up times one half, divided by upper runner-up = 0.611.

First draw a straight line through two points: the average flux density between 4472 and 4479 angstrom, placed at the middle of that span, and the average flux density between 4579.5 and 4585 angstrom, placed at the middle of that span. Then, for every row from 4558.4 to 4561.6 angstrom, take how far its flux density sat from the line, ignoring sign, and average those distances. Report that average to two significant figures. 1.1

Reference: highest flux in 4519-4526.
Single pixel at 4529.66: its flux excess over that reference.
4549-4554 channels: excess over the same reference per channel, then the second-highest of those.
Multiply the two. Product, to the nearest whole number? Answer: 4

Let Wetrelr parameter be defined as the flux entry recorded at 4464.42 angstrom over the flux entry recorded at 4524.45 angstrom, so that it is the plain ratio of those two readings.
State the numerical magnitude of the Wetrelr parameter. 0.98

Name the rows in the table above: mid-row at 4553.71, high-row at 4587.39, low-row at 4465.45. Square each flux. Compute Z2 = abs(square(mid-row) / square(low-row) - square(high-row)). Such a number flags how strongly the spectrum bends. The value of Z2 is 190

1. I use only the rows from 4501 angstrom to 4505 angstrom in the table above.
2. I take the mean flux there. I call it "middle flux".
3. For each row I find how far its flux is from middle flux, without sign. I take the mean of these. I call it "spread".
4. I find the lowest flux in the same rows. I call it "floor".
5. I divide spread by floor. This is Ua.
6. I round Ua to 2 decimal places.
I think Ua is 0.03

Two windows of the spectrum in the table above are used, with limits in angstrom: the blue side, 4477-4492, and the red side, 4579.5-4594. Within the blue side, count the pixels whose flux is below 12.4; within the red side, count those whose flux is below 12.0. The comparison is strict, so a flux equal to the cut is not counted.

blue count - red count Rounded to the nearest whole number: 3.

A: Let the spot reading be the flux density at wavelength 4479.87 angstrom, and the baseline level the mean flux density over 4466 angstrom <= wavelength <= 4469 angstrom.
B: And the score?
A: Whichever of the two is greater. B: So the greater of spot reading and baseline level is 12.0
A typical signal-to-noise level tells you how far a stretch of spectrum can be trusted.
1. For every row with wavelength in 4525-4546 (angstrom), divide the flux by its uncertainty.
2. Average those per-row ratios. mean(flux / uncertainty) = 11.0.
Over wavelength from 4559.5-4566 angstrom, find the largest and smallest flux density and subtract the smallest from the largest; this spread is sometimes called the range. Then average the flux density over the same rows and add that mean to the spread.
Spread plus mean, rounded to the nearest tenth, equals 16.4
